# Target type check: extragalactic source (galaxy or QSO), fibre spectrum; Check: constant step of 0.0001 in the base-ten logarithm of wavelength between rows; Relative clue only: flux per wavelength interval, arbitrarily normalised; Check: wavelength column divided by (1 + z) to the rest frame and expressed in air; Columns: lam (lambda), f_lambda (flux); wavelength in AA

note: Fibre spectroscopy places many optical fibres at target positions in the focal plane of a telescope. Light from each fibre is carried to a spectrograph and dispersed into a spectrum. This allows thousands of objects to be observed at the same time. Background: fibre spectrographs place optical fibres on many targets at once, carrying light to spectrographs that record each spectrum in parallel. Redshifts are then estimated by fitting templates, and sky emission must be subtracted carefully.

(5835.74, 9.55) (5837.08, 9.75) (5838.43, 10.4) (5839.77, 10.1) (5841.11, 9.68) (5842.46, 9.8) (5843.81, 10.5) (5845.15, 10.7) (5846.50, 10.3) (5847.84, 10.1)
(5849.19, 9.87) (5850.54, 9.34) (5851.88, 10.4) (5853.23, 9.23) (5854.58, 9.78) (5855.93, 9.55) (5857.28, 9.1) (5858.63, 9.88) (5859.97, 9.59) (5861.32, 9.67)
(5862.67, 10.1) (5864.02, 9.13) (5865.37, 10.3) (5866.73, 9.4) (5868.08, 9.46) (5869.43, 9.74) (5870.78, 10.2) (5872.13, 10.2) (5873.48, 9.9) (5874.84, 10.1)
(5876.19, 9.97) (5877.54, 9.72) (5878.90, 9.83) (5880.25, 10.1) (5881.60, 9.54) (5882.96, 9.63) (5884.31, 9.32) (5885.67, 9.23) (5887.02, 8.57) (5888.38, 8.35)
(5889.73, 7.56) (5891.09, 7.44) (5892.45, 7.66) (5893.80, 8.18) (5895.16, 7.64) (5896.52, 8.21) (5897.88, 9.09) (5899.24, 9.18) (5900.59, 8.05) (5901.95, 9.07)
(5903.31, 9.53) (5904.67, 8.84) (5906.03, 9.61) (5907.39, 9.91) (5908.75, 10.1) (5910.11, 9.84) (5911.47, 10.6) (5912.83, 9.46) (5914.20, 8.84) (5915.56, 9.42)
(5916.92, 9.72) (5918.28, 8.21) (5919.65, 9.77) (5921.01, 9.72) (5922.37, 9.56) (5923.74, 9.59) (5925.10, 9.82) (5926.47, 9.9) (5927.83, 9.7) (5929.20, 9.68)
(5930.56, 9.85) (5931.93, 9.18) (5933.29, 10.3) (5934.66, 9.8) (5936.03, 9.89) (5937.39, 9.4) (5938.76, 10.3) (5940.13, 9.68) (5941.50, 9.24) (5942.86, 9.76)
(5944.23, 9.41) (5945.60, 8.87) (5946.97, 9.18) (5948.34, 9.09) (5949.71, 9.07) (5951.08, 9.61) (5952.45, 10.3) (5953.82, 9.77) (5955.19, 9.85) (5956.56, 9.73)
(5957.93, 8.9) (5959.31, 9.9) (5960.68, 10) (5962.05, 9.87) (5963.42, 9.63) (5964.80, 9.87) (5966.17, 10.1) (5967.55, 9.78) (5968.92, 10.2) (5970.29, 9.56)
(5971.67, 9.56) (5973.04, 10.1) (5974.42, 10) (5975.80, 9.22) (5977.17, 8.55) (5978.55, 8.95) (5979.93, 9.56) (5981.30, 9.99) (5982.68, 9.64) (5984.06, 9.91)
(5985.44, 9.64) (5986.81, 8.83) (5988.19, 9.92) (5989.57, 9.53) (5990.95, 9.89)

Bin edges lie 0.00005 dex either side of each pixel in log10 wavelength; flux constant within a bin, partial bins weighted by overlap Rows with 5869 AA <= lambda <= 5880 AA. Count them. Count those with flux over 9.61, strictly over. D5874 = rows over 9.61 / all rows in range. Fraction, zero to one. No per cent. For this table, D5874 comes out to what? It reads 1.00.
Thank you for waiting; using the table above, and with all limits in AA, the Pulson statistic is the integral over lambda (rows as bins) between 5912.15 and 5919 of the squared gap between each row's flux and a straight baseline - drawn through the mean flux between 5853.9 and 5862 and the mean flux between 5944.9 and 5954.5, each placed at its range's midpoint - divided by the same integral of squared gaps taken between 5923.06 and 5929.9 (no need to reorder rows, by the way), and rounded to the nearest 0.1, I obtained 4.6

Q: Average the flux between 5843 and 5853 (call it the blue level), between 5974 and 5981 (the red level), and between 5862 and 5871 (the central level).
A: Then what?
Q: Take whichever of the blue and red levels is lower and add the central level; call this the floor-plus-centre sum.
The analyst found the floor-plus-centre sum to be 19.0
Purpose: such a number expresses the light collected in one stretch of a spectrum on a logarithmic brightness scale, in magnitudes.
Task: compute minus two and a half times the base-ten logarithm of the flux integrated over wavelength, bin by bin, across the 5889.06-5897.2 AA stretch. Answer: -4.50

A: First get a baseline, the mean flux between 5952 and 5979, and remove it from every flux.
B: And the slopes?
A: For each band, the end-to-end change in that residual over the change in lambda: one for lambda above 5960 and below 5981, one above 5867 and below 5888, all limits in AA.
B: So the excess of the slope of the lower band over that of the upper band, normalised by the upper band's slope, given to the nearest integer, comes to 1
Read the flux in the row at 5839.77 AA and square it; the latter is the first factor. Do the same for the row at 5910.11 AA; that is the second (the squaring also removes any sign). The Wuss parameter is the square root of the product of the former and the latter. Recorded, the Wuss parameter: 99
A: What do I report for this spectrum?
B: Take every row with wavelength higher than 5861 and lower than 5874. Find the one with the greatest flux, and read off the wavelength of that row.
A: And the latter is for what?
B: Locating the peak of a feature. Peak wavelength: 5865.37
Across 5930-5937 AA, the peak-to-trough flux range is 1.1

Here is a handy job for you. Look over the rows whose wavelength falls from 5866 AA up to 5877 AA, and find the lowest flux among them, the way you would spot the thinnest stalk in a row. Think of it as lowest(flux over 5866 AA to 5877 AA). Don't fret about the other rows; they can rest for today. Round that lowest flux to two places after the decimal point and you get 9.40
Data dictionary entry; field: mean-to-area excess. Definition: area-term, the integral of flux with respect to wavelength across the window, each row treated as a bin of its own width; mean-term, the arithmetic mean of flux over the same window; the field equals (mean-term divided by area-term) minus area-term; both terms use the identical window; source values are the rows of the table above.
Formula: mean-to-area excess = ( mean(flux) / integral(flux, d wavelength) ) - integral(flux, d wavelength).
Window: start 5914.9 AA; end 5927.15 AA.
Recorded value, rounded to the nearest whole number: -117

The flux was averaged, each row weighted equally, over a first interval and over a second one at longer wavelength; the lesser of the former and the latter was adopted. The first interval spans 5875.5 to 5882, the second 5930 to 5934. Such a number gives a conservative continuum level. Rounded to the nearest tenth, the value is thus 9.8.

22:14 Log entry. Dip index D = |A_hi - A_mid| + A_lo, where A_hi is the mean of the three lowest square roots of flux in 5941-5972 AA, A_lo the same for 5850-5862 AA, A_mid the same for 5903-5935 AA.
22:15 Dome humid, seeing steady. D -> 3.09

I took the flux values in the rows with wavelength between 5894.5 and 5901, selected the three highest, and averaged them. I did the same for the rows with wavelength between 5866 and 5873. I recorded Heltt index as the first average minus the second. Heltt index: -1.22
